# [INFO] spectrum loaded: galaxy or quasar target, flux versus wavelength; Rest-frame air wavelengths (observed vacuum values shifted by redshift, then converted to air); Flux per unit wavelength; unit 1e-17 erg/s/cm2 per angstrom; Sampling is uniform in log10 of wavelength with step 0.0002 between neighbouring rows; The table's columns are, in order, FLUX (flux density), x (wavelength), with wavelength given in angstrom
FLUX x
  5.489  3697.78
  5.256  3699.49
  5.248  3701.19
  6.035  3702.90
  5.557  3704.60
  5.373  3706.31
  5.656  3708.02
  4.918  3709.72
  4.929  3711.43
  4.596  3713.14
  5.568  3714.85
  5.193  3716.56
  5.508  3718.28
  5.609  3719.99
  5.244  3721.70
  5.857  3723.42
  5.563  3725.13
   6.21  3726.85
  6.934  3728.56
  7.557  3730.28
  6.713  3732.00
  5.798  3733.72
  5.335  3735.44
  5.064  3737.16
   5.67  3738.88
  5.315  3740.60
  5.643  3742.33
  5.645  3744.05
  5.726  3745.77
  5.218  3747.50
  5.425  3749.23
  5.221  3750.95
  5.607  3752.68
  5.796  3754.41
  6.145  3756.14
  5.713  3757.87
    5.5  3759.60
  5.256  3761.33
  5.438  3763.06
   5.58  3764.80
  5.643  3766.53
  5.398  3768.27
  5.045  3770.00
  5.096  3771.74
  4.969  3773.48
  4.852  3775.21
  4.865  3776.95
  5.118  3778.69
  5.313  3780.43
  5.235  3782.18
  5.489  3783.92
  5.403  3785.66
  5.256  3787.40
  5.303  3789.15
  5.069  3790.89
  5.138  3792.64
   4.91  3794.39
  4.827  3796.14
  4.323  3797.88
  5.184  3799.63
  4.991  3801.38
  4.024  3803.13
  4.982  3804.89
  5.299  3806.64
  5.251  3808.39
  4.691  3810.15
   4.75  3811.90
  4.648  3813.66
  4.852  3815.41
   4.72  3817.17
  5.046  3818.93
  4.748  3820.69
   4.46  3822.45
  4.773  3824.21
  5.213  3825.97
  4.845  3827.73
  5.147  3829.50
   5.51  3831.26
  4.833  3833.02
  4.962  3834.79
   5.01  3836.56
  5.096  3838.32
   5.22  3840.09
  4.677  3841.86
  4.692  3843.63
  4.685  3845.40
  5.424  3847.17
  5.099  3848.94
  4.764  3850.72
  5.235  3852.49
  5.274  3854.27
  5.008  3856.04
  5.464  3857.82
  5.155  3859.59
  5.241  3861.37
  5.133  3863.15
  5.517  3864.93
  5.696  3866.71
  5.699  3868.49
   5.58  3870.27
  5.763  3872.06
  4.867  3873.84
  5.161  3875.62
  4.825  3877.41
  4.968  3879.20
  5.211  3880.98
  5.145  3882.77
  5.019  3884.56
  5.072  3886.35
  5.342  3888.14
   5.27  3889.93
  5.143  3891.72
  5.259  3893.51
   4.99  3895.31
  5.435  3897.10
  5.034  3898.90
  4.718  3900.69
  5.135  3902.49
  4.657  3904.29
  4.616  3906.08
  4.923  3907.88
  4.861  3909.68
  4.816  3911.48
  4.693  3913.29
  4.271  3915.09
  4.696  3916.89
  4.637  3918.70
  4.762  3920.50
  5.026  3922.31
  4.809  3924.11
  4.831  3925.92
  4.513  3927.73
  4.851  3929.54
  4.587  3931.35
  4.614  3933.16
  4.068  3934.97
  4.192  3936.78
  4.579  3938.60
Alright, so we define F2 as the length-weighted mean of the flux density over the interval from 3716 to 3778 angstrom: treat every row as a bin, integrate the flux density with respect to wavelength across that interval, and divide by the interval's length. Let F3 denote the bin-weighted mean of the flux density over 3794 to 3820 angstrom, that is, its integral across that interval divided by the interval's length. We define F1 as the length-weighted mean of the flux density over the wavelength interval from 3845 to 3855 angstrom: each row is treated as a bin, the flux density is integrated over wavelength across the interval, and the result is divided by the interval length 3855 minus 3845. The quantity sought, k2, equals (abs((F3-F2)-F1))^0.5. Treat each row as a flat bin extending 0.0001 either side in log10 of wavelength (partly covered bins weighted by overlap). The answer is 2.42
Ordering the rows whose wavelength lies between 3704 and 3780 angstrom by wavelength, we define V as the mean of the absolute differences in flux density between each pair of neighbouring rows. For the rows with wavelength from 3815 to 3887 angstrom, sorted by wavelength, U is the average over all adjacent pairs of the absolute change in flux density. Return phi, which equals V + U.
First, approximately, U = 0.265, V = 0.342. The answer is 0.61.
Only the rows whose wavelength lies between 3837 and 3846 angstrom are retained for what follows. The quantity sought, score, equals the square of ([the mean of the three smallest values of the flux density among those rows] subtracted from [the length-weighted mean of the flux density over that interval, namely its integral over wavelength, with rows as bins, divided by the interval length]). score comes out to 0.04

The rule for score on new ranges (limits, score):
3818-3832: 0.09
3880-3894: 0.01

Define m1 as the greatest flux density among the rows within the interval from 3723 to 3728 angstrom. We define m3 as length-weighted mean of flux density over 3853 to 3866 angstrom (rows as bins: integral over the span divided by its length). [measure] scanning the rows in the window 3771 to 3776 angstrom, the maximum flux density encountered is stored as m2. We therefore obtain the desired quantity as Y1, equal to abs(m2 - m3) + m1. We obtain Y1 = 6.4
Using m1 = 6.21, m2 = 5.096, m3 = 5.26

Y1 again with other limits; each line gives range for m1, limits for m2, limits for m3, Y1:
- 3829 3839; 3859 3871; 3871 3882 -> 6.1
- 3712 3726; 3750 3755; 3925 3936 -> 7.1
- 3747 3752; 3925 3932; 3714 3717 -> 6.0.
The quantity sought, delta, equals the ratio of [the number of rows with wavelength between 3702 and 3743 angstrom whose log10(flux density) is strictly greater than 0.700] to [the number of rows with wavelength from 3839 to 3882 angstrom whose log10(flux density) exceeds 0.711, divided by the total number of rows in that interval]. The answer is 36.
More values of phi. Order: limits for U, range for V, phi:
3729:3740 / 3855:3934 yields 0.85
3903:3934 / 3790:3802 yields 0.51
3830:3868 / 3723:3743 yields 0.82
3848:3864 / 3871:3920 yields 0.51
